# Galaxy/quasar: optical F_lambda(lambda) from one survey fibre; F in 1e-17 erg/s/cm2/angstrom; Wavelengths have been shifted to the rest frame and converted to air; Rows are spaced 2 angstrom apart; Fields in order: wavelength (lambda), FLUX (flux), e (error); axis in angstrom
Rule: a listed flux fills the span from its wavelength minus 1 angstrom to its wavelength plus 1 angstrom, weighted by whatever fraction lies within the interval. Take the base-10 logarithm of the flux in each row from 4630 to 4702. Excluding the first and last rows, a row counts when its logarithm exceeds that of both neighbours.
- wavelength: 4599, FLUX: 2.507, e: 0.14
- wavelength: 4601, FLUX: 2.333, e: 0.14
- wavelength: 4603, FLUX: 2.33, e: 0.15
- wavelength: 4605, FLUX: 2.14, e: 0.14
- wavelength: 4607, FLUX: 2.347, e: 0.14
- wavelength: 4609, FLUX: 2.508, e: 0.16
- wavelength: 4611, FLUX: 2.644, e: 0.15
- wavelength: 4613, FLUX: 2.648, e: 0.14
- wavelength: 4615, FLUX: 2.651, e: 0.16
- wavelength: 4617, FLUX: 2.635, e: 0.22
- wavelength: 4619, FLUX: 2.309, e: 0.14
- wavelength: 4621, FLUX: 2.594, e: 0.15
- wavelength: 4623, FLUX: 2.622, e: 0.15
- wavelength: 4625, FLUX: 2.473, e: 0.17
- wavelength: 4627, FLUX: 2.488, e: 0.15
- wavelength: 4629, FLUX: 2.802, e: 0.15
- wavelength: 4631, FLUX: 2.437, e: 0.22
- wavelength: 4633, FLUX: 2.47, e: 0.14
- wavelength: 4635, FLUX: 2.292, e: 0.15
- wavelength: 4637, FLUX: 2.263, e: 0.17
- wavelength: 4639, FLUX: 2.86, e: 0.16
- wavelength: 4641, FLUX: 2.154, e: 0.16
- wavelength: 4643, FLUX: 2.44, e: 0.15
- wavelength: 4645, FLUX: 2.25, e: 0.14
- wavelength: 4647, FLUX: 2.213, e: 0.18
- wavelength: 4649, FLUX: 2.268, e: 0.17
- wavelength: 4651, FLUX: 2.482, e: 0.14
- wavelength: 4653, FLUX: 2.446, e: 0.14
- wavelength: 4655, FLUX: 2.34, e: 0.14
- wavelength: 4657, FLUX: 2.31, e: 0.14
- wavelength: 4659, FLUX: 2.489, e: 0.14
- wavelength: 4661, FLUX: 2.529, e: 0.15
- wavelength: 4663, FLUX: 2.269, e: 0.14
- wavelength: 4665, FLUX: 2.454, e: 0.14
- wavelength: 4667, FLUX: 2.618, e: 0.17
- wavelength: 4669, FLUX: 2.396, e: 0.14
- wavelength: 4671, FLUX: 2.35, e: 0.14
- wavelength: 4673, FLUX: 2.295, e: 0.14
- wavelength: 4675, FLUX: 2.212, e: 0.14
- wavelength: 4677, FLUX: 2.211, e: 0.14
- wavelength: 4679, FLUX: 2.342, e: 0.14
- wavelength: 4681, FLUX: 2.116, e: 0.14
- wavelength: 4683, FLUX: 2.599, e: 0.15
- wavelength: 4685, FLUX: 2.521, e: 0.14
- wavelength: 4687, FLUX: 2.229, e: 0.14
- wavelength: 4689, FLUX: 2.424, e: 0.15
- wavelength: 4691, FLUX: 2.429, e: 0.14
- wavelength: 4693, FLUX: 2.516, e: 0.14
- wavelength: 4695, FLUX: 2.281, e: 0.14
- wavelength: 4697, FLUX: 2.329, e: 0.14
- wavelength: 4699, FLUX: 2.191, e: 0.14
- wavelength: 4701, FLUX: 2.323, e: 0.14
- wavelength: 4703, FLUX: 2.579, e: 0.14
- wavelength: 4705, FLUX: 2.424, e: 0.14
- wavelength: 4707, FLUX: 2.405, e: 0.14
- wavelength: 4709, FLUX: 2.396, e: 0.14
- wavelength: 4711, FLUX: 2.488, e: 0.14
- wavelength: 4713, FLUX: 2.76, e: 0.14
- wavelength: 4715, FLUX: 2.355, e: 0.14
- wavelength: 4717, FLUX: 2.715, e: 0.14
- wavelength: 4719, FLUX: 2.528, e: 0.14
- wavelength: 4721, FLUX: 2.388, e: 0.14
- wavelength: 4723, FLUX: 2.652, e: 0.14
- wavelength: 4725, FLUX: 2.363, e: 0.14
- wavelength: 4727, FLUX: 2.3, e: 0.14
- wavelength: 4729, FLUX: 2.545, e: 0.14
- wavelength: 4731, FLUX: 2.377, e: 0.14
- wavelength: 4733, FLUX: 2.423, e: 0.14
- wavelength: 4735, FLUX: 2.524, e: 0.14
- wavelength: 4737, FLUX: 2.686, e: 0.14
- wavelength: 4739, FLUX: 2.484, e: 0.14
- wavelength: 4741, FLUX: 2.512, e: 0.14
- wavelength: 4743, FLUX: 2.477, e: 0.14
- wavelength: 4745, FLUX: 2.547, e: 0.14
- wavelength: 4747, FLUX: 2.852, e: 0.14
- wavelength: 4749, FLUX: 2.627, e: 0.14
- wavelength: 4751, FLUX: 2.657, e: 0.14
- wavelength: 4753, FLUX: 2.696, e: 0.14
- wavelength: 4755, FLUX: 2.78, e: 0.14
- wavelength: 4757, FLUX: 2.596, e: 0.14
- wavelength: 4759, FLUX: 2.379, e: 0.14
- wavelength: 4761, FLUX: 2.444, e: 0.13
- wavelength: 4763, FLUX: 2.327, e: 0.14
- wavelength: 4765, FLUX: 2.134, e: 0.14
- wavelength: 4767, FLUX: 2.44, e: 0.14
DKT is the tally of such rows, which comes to 10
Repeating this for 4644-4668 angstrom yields 2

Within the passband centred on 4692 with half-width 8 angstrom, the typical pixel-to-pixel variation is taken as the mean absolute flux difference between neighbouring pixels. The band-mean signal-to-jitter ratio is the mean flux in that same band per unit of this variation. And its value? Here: 17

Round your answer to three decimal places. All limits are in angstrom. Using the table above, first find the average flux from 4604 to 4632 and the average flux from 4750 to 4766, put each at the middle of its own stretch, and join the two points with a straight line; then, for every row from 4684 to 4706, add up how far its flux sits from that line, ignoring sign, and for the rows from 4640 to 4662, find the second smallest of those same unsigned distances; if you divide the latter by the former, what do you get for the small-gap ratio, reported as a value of 0.017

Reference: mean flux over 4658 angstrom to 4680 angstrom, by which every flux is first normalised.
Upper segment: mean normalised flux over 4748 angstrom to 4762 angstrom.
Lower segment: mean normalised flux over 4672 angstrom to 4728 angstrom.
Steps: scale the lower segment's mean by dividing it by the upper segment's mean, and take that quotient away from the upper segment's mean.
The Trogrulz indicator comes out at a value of 0.17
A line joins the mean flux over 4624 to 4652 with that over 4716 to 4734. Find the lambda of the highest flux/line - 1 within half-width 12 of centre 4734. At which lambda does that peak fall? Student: 4737 angstrom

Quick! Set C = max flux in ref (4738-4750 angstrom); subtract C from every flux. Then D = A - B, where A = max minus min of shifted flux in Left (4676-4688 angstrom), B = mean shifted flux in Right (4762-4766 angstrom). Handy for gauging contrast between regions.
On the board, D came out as 1.1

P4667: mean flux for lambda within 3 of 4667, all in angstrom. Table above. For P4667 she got 2.49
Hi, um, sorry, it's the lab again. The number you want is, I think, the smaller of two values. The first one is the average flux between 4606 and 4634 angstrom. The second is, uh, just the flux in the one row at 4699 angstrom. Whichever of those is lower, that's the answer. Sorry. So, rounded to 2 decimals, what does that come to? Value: 2.19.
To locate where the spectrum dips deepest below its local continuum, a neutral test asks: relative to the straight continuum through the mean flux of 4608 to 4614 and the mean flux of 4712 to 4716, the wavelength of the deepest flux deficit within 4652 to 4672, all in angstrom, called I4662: 4663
